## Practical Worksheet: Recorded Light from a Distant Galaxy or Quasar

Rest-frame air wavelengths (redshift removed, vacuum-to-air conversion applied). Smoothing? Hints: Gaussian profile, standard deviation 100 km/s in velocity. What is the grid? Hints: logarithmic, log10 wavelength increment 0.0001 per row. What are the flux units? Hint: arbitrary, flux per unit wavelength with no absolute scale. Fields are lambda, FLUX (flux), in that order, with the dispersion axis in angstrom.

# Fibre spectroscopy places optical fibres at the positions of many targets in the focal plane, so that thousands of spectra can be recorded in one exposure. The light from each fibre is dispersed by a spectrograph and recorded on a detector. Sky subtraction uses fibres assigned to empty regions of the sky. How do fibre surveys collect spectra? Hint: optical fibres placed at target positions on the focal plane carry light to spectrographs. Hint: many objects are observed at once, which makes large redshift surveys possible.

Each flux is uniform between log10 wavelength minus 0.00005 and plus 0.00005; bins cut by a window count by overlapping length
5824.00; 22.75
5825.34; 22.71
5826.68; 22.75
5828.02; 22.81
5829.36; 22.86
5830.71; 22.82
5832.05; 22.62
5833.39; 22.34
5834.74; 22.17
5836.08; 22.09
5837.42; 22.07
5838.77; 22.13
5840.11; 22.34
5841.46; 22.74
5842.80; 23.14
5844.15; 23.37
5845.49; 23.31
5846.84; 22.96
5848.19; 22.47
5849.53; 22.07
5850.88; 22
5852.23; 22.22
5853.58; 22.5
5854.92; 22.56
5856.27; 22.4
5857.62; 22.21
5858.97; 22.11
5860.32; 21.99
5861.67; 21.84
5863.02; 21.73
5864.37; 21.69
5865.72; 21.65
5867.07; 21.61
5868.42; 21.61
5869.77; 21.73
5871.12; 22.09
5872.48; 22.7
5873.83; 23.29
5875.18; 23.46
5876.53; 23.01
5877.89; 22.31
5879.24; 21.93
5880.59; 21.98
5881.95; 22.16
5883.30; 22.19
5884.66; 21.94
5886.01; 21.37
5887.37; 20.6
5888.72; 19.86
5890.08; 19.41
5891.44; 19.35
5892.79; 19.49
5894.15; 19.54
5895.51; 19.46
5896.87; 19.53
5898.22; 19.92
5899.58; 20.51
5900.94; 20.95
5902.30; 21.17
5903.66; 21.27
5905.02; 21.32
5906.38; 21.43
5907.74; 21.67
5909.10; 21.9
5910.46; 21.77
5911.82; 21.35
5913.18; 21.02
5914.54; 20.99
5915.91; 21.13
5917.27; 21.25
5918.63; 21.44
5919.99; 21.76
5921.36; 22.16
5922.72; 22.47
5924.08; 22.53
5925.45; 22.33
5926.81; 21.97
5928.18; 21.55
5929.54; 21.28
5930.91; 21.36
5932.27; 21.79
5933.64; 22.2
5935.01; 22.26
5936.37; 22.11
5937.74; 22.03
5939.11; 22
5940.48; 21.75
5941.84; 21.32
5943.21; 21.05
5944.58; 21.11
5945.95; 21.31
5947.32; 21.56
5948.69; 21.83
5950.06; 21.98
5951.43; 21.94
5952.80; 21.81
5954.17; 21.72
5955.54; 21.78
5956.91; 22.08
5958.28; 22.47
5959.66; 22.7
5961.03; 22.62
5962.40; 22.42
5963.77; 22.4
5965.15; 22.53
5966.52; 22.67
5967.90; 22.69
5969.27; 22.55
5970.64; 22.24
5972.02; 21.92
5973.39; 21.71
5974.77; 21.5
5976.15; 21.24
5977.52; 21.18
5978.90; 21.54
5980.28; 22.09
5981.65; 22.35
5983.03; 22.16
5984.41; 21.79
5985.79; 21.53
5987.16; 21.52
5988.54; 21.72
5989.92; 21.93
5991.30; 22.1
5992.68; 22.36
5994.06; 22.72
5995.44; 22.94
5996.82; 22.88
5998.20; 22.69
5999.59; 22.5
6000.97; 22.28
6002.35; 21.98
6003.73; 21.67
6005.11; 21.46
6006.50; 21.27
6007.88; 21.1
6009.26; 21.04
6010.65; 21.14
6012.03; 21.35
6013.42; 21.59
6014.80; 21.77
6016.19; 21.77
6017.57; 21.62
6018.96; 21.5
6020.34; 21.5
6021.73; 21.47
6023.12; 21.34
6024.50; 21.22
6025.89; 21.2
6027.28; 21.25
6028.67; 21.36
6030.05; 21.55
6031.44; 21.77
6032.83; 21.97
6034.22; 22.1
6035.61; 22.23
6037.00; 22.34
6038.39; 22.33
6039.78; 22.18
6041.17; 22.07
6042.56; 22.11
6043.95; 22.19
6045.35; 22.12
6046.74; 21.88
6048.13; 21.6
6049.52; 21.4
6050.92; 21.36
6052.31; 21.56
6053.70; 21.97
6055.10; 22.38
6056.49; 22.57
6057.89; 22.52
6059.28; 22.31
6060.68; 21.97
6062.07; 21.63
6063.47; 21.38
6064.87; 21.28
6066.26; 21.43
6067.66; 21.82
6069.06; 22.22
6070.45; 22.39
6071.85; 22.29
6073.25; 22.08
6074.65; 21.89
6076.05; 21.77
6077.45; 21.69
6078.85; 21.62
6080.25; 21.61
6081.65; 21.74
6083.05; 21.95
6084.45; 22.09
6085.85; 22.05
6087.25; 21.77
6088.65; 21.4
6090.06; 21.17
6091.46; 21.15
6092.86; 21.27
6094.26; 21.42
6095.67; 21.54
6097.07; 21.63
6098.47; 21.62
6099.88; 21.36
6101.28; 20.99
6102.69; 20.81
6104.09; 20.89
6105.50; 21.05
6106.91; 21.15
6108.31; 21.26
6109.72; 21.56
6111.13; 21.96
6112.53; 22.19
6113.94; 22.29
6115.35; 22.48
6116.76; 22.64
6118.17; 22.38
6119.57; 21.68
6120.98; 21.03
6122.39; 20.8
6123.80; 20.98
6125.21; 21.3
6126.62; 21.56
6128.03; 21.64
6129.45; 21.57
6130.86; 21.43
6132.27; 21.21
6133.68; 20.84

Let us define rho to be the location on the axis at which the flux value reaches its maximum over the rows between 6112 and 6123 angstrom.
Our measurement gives 6116.76 angstrom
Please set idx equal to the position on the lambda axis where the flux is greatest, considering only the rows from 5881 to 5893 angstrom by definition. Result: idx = 5883.30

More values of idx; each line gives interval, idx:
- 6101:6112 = 6111.13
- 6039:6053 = 6043.95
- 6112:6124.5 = 6116.76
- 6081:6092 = 6084.45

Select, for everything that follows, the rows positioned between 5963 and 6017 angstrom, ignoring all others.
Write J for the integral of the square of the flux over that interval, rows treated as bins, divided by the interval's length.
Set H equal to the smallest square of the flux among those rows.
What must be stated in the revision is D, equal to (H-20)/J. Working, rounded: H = 443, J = 482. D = 0.88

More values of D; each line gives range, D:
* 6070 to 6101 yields 0.91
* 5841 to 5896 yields 0.74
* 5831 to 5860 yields 0.92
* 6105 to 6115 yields 0.90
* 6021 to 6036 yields 0.92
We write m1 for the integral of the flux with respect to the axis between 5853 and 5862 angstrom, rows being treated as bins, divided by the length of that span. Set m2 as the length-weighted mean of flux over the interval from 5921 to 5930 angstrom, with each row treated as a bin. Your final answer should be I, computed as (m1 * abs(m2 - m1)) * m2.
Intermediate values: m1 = 22.2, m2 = 22.1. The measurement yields 87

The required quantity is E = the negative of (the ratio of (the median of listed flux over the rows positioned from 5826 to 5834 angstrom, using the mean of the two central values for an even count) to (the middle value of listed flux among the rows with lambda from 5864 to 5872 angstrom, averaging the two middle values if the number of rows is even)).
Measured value -1.05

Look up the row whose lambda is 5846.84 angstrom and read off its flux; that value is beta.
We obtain 22.96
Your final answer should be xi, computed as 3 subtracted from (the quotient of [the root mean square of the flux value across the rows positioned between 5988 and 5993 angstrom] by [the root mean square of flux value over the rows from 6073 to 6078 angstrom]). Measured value -1.99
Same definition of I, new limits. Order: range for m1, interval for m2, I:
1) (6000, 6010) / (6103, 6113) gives 77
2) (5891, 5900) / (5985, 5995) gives 1010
